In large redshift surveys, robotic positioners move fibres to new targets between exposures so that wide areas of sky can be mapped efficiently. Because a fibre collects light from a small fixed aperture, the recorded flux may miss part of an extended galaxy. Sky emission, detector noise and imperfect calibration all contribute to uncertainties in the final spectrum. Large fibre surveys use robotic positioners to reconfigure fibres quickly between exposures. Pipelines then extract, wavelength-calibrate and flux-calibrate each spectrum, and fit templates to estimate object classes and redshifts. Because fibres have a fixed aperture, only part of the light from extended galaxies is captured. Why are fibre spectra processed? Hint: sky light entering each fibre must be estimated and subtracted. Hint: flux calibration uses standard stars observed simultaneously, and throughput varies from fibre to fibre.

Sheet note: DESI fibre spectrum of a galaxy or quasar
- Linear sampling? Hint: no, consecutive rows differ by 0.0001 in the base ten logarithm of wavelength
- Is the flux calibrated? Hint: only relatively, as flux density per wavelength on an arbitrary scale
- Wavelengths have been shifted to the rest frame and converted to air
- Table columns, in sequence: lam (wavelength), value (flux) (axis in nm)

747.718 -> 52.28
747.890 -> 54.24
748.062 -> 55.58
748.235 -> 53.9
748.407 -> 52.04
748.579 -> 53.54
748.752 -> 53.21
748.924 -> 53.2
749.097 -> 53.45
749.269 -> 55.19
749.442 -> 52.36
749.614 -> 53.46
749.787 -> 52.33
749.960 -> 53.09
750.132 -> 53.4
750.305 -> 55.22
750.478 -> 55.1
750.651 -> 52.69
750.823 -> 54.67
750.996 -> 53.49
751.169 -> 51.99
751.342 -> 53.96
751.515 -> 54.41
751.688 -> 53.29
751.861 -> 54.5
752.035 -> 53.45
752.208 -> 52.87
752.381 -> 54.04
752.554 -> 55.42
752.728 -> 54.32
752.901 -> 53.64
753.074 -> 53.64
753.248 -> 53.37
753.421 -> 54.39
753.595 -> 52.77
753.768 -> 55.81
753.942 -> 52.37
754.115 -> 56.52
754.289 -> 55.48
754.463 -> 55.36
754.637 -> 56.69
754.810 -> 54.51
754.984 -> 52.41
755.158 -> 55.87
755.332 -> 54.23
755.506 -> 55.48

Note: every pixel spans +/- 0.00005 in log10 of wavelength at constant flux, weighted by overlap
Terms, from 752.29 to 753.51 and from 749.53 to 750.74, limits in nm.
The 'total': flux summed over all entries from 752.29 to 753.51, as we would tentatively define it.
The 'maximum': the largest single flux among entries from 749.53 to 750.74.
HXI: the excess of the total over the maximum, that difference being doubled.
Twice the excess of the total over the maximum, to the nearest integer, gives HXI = 647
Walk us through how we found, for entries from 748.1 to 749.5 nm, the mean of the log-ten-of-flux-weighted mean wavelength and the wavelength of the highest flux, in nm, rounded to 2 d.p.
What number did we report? 749.05 nm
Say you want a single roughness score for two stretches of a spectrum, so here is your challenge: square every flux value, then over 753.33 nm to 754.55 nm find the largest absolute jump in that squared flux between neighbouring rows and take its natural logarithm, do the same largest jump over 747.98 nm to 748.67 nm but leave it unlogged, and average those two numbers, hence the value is 102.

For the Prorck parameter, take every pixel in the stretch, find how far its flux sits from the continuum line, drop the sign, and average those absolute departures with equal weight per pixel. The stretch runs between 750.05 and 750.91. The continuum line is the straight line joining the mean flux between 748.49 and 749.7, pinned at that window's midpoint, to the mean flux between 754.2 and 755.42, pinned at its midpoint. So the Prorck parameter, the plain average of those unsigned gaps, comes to 1.00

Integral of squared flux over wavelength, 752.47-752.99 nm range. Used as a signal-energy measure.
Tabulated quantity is 1542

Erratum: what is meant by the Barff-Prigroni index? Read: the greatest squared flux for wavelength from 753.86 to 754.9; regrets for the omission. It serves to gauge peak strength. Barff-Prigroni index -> 3214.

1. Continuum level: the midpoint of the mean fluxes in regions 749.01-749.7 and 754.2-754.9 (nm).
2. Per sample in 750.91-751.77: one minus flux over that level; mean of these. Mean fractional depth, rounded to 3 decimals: 0.021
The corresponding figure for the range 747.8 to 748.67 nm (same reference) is 0.013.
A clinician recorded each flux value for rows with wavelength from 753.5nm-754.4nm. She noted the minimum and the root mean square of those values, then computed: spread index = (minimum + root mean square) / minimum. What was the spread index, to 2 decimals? 2.04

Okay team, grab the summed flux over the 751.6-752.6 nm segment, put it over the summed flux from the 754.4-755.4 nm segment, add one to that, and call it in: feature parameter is 1.98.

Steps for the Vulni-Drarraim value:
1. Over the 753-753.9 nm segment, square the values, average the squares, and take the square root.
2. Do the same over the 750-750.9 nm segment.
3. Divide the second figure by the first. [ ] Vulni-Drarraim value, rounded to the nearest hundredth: 1.00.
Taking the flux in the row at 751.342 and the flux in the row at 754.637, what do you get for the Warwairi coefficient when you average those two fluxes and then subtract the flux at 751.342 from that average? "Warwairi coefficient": 1.4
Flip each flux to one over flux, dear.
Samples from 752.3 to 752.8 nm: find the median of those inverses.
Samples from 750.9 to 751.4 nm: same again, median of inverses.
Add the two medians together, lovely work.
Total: 0.0371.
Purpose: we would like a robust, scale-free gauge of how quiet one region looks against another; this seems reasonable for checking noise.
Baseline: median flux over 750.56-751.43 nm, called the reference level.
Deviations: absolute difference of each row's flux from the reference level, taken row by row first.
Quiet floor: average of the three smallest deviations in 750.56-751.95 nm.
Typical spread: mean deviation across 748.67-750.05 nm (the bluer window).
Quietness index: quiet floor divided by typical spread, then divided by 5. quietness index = 0.07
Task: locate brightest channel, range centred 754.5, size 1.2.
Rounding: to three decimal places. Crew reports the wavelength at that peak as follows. 754.637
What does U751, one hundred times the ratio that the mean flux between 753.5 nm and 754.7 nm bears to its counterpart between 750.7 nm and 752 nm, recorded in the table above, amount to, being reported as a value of 102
